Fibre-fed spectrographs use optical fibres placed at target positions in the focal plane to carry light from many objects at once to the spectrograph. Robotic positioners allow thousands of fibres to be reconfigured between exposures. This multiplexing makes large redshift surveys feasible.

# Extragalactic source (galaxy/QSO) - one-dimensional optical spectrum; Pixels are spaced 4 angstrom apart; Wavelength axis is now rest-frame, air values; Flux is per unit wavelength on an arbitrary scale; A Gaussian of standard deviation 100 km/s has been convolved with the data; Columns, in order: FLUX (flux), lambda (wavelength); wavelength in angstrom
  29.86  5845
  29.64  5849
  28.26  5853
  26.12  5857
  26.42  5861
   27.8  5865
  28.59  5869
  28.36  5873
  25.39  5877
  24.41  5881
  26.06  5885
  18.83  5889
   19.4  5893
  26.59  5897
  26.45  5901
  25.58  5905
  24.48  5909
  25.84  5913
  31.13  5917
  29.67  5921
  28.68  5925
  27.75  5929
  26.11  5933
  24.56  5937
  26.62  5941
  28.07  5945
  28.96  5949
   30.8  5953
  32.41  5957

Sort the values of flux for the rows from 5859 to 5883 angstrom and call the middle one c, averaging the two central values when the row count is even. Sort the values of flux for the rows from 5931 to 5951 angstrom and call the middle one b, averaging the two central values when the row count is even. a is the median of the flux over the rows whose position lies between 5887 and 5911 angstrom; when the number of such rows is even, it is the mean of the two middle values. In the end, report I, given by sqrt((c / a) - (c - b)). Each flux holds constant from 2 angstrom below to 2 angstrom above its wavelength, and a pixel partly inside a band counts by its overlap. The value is 0.8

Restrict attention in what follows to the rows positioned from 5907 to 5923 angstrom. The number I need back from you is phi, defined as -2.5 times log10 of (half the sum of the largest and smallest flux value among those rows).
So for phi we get -3.61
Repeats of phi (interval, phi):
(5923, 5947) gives -3.56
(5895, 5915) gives -3.52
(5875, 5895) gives -3.38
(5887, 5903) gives -3.39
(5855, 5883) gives -3.56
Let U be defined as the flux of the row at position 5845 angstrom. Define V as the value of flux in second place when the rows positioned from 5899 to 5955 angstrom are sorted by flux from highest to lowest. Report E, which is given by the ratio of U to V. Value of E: 0.97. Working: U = 29.86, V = 30.8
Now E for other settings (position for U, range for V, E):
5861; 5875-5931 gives 0.89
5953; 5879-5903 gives 1.16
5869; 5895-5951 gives 0.96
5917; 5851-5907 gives 1.10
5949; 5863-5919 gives 1.01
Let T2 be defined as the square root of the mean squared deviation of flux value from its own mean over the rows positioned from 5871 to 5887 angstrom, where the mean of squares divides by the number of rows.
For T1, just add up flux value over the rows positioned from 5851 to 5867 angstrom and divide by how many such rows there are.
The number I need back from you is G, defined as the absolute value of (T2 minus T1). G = 25.7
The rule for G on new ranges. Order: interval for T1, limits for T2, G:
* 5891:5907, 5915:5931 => 23.3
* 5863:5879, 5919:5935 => 26.2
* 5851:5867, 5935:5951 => 25.5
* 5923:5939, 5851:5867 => 25.9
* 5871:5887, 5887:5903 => 22.3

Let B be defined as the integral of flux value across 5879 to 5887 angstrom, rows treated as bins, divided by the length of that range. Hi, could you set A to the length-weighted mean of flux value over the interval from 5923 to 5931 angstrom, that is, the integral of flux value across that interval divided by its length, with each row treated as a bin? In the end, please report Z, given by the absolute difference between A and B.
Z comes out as 3.0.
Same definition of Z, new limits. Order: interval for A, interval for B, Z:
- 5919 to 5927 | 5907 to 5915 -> 4.0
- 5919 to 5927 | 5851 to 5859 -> 2.0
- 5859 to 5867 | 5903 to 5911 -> 2.1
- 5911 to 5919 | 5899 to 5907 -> 2.5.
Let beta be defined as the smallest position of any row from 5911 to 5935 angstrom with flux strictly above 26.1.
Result 5917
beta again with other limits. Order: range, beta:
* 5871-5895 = 5873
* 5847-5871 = 5849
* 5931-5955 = 5933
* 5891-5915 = 5897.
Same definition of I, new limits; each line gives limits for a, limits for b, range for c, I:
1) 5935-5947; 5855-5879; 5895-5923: 1.3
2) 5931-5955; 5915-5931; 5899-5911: 2.1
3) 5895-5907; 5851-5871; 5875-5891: 2.0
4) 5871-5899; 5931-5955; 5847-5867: 0.8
